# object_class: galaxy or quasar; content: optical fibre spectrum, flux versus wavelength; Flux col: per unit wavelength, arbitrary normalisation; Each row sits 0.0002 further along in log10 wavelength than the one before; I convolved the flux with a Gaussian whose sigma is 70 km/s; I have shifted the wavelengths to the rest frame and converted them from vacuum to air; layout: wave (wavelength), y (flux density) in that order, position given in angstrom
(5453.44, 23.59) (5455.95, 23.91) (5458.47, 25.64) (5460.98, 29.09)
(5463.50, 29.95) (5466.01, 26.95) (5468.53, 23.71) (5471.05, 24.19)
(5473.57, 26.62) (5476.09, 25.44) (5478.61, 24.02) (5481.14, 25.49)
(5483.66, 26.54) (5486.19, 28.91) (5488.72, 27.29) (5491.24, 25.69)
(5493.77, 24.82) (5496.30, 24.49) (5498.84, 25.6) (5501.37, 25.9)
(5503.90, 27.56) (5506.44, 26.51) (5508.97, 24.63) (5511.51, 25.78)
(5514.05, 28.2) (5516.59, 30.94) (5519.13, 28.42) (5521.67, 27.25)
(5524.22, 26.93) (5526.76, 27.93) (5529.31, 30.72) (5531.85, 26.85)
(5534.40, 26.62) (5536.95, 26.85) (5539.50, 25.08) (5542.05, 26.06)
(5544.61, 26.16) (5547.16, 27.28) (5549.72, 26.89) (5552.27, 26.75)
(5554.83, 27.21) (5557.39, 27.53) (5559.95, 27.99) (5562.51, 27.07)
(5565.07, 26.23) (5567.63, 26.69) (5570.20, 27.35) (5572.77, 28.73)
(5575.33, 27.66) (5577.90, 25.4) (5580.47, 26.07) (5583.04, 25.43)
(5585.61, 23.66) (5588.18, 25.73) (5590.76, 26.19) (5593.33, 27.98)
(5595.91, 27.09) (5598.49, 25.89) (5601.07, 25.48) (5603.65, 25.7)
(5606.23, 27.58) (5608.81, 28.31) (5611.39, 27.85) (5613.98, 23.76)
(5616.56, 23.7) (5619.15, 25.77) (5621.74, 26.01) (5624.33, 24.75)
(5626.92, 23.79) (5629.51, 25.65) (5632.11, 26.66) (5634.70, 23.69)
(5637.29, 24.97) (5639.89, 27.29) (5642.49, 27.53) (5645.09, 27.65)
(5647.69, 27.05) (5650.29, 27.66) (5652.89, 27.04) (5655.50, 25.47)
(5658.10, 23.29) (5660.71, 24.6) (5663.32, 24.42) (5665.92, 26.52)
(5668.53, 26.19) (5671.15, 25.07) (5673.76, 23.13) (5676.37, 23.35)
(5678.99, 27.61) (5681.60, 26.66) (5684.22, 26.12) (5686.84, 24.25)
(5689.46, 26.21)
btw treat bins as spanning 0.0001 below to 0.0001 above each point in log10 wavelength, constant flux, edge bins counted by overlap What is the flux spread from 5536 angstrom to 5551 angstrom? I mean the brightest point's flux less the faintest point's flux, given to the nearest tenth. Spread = 2.2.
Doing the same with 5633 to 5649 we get 4.0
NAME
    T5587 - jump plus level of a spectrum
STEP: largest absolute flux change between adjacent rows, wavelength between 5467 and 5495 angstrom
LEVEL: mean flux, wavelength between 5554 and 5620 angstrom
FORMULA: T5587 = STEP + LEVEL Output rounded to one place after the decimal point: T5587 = 28.9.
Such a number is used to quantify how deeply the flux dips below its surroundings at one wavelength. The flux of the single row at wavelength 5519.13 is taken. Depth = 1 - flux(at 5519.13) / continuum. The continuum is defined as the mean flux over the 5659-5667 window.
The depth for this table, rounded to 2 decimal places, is -0.13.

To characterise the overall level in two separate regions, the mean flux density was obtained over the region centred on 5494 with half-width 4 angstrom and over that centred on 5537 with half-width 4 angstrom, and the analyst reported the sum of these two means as 51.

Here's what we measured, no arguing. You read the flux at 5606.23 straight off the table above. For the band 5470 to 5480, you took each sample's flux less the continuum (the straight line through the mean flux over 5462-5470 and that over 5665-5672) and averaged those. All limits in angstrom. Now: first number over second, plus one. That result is -15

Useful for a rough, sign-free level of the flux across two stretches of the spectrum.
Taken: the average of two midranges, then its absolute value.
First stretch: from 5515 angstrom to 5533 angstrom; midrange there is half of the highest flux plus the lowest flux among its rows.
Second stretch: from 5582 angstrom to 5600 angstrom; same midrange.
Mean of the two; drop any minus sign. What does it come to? 27.4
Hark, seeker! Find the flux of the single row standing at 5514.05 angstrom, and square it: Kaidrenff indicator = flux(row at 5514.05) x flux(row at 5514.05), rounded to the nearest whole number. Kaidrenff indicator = 795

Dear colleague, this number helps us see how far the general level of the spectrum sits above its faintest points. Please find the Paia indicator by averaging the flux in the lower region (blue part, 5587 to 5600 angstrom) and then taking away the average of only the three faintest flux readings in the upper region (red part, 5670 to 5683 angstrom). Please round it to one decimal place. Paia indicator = 2.7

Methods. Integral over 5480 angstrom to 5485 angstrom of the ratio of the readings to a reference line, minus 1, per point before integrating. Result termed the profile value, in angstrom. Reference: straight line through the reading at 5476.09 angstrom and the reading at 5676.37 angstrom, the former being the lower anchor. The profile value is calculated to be 0.1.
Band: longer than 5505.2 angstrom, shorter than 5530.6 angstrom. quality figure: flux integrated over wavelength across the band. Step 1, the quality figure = 705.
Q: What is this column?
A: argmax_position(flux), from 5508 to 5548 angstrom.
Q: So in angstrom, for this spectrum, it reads 5516.59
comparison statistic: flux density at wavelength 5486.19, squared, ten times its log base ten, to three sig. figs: 29.2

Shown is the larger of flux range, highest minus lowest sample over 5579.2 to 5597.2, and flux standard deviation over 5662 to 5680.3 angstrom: 4.3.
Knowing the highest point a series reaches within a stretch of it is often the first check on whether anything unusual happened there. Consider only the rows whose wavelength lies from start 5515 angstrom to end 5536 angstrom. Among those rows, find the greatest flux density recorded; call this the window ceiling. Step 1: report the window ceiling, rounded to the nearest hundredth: 30.94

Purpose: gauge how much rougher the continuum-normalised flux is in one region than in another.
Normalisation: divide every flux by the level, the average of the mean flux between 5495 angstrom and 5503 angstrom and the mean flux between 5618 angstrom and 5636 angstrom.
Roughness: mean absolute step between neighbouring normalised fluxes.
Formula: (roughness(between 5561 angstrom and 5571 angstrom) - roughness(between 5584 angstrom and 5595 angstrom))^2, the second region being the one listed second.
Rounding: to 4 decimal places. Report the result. 0.0010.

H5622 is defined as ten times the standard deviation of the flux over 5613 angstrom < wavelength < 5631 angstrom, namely 10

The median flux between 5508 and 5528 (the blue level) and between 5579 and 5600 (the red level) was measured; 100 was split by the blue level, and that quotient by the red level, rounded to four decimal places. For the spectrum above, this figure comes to 0.1395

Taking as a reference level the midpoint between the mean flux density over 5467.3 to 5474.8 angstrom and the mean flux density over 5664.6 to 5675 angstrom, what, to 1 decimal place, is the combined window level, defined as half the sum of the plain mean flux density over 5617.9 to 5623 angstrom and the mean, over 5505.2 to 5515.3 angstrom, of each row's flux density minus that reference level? 13.6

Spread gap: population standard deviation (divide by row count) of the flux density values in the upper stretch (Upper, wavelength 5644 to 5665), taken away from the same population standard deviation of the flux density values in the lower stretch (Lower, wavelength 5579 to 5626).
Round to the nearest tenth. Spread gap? -0.2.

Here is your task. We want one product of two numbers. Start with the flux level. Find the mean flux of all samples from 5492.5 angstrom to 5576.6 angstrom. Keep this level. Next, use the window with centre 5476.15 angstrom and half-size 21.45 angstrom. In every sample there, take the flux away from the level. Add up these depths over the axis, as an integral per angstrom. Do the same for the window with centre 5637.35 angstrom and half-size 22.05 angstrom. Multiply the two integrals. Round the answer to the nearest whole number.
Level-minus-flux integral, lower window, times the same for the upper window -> 2196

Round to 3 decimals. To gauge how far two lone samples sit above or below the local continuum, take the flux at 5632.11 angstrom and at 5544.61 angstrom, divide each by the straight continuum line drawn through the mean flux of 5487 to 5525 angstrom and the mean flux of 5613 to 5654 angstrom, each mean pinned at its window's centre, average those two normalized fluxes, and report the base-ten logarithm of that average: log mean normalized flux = 0.005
